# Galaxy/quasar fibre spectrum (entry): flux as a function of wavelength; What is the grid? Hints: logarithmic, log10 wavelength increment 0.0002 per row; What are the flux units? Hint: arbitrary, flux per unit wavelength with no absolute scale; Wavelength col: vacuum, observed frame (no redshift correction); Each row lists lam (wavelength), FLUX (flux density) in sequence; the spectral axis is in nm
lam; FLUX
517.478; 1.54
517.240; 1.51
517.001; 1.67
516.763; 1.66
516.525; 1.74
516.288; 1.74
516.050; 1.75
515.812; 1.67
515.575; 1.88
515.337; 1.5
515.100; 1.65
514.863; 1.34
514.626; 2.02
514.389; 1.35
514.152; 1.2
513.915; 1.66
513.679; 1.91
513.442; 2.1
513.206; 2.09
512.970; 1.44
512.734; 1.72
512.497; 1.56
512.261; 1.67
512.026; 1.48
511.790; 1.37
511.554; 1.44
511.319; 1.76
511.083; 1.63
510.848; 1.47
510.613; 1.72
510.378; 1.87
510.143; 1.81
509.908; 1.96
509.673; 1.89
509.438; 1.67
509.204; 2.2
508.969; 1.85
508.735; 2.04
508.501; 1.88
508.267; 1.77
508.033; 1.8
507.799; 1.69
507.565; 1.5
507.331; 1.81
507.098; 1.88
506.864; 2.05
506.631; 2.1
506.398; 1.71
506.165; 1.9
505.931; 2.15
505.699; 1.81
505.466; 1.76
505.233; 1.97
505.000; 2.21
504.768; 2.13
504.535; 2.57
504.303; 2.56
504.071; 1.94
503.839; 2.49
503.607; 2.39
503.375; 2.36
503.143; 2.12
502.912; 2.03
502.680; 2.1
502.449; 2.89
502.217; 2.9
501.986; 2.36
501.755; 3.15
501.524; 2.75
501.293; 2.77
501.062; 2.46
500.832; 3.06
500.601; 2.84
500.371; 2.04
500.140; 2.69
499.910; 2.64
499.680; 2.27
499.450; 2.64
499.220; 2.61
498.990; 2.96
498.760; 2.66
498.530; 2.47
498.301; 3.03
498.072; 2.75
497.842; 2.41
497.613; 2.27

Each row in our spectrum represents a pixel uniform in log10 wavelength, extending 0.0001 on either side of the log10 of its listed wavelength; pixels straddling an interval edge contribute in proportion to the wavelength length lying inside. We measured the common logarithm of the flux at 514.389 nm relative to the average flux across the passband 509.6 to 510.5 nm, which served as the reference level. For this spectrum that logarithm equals -0.14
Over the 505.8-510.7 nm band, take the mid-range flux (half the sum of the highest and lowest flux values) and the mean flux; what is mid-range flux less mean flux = -0.02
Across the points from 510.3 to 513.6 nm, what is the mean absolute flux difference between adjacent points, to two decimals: 0.20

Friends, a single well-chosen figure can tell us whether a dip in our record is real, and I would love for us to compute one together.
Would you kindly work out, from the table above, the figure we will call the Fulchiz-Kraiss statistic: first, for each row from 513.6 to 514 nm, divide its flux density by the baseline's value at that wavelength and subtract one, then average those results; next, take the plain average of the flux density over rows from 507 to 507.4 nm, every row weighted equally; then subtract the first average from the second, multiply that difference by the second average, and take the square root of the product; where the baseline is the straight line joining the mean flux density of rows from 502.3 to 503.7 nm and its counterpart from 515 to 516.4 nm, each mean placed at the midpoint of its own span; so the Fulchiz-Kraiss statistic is 1.85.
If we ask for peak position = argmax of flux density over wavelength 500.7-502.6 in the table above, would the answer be 501.755 nm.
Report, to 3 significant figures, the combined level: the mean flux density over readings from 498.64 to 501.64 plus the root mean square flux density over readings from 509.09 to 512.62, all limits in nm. 4.36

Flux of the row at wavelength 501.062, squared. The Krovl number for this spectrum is 6.1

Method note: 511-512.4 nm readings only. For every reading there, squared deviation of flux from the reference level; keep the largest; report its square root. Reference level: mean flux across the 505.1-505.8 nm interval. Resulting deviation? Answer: 0.48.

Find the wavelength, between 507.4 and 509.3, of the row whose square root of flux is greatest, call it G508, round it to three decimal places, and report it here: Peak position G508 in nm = 509.204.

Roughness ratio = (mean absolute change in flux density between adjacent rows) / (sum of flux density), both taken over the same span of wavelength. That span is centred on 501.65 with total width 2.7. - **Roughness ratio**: 0.013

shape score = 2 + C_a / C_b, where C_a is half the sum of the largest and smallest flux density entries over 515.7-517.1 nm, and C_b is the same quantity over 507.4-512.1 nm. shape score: 2.96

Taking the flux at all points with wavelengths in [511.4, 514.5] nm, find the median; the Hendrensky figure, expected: 1.6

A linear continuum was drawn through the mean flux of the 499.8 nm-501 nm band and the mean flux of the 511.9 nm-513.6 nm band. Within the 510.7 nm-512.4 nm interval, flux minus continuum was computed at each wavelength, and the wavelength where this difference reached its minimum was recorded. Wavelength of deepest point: 511.790 nm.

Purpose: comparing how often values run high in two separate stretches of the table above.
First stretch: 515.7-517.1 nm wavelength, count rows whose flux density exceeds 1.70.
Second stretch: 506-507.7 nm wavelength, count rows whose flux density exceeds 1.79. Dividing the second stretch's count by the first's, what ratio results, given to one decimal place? 1.7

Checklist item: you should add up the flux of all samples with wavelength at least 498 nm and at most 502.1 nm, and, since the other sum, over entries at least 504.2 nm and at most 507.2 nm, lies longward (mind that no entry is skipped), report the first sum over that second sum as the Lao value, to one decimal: 1.8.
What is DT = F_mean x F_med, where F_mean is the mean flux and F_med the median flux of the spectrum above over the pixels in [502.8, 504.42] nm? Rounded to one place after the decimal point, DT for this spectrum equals 5.4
